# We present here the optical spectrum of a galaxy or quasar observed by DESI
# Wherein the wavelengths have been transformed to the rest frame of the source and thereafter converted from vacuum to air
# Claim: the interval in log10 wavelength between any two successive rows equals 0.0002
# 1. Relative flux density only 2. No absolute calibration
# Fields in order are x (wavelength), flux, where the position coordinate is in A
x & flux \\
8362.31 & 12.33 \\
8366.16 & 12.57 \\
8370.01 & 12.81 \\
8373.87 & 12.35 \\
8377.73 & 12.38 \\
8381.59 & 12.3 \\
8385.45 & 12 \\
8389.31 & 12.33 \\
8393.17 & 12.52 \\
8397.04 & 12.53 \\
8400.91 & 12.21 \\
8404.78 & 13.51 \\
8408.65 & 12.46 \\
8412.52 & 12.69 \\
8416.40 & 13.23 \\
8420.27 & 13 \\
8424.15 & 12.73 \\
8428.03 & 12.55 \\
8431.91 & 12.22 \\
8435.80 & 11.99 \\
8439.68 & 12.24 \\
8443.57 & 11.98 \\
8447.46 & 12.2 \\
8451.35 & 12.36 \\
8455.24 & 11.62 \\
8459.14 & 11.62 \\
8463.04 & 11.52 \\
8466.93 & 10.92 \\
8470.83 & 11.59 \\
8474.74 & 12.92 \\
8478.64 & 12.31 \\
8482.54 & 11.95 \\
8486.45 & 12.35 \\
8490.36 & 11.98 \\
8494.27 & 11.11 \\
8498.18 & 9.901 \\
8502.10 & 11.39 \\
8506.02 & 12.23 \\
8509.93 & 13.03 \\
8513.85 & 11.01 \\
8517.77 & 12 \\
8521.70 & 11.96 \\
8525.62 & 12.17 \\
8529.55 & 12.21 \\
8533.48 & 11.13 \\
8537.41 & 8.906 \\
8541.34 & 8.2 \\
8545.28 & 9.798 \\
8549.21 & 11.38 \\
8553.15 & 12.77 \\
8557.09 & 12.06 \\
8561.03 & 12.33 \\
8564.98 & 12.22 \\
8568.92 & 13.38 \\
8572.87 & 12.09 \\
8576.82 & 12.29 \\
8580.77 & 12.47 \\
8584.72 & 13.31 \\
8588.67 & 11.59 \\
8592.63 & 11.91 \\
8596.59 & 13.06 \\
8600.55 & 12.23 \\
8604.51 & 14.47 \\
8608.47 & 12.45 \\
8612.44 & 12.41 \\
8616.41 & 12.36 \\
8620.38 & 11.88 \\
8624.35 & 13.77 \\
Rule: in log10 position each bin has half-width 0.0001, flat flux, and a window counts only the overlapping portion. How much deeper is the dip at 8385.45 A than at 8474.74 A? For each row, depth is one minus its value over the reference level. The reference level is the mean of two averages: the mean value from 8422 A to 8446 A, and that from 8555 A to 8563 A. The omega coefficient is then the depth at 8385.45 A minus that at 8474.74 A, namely 0.08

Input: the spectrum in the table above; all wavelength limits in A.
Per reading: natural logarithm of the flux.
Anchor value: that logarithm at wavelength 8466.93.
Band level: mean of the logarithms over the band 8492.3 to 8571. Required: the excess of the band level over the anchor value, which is 0.041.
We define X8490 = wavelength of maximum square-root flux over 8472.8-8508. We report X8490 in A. 8474.74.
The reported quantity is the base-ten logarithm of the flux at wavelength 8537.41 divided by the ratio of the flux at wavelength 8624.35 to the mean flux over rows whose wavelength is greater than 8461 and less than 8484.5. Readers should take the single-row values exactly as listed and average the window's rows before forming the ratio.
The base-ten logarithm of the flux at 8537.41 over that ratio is 0.89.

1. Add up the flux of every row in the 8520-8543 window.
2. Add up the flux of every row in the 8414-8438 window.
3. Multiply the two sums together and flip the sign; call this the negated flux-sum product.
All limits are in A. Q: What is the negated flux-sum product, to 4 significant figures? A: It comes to -4890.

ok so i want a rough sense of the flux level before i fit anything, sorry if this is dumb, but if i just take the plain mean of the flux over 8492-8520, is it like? 11.5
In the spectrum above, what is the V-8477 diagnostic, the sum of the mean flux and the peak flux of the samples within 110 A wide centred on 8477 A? 25.0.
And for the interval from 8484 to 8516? 24.7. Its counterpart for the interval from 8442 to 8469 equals 24.1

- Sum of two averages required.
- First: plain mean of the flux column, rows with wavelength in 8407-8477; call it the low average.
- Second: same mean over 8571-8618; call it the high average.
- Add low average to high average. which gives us 24.8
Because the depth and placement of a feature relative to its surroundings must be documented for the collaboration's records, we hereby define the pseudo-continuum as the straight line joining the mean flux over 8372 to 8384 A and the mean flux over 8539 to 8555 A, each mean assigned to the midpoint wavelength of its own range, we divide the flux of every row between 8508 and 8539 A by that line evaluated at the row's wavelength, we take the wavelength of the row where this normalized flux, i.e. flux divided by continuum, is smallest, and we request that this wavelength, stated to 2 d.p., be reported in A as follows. 8537.41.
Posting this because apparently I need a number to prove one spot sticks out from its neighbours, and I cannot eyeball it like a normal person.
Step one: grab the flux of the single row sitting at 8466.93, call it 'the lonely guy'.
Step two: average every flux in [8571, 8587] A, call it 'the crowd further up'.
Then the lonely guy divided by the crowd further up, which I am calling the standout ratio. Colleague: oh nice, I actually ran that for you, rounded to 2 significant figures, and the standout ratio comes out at 0.87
